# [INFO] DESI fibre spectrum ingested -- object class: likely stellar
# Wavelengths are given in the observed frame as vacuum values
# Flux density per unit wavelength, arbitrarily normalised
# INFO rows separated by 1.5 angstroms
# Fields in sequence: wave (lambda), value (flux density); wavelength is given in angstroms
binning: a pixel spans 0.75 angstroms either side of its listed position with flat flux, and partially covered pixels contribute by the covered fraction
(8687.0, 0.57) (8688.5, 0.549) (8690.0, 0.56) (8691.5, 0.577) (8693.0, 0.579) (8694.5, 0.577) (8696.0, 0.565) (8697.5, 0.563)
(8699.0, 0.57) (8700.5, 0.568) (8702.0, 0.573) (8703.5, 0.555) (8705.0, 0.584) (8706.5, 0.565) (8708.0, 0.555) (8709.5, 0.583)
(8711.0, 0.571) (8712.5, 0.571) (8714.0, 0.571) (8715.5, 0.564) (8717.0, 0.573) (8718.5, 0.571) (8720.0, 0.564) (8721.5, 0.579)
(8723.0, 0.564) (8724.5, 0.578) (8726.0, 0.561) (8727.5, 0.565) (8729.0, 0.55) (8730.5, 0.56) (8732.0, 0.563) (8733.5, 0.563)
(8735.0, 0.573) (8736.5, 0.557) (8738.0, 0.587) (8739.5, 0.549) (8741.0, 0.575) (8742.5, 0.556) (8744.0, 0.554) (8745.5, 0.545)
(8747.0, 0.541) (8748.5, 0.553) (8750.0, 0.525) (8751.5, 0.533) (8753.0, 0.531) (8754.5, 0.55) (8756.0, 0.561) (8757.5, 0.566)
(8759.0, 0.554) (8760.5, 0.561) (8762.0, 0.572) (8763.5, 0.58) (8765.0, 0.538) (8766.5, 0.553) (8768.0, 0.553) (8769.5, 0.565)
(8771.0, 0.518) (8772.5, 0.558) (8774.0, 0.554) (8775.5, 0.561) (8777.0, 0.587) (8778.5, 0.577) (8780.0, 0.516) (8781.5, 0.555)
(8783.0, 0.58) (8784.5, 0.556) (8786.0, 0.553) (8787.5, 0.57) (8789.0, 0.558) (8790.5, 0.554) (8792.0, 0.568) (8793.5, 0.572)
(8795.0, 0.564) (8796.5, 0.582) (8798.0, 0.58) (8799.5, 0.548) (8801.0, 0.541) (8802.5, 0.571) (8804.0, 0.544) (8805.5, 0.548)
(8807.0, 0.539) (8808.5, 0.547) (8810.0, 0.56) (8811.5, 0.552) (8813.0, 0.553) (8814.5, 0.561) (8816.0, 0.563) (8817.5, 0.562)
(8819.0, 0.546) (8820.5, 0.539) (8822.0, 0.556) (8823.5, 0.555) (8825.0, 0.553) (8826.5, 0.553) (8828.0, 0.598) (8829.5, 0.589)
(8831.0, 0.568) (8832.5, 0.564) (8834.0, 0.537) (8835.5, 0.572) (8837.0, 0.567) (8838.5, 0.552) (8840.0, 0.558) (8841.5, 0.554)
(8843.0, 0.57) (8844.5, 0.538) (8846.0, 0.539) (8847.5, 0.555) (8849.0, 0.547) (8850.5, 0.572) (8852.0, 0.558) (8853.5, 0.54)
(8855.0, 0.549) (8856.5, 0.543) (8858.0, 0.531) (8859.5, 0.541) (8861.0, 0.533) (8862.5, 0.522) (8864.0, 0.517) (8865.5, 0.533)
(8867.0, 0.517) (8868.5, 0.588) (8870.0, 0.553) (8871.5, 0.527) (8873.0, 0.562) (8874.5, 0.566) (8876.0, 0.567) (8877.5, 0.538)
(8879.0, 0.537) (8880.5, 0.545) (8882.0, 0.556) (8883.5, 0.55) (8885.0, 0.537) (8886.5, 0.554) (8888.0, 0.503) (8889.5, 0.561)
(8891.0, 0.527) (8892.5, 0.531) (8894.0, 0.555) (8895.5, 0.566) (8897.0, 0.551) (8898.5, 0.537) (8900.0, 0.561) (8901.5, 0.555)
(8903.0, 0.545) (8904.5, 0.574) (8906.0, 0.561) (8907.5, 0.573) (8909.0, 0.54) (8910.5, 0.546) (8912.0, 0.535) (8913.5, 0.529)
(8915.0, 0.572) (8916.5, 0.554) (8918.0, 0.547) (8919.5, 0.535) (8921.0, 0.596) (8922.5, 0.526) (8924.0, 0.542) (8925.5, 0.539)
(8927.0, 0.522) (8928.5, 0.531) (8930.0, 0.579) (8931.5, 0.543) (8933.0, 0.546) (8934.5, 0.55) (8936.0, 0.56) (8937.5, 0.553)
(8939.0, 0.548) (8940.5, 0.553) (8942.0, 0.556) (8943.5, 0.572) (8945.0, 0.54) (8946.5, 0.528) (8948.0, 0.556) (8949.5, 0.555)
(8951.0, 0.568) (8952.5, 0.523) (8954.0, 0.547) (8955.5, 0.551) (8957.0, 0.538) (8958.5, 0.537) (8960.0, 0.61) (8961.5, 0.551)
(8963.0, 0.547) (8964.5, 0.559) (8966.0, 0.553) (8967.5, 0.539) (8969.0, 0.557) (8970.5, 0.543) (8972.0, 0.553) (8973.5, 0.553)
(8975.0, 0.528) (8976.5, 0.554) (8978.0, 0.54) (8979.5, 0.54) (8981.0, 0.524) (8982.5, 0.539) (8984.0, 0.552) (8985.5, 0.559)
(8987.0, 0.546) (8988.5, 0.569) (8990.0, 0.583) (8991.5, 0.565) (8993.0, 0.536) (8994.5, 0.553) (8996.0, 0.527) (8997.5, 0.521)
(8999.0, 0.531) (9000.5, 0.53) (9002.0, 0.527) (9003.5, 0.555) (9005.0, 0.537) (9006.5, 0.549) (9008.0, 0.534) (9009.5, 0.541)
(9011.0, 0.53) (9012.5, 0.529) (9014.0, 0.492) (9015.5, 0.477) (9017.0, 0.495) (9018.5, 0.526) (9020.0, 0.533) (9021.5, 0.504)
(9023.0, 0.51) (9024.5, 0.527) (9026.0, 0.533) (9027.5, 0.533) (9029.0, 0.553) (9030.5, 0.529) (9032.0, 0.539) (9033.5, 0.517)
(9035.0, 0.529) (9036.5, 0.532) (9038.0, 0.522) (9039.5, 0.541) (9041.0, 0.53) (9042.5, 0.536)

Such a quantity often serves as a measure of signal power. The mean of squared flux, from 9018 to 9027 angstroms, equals 0.273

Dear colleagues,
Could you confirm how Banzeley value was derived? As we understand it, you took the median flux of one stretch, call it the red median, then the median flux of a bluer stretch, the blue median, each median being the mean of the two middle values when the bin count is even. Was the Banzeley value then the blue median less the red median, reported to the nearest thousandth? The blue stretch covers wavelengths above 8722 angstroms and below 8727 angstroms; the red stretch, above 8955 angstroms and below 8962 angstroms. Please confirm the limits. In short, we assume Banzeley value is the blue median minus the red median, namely 0.013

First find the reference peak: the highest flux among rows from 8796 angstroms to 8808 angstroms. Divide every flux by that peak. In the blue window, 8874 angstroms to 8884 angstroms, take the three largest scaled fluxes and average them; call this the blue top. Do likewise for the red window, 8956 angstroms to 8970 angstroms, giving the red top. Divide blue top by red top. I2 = 0.98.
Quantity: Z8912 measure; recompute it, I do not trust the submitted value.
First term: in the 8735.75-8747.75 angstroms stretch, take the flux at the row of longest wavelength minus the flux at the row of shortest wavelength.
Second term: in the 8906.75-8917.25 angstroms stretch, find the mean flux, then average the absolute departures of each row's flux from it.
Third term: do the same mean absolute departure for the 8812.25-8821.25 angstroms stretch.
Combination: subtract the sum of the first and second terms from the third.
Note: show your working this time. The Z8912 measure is 0.0099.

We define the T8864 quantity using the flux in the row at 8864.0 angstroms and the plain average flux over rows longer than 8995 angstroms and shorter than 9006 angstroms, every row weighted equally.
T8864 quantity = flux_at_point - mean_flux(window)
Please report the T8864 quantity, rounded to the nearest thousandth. -0.016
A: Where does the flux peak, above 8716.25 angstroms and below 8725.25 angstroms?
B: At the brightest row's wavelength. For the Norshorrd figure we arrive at 8721.5 angstroms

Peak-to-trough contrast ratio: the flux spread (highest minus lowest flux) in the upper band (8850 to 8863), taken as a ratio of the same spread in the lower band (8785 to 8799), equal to 1.7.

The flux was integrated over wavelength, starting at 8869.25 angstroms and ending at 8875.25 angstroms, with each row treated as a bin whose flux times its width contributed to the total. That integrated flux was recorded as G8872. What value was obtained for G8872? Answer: 3.31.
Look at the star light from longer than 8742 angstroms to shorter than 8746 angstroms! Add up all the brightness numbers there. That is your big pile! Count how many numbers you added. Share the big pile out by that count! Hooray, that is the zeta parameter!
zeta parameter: 0.552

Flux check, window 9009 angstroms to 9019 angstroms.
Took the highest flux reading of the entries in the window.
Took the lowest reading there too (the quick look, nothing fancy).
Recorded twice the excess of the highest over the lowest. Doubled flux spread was 0.128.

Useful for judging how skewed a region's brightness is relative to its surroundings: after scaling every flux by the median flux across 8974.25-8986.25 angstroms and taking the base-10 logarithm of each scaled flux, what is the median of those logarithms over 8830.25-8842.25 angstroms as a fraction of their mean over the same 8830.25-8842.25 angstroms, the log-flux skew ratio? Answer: 1.11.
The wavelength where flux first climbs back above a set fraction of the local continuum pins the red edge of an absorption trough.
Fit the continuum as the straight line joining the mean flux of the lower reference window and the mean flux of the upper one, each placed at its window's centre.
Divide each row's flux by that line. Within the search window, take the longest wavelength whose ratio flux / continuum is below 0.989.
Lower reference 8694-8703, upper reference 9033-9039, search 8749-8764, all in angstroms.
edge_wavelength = 8759.0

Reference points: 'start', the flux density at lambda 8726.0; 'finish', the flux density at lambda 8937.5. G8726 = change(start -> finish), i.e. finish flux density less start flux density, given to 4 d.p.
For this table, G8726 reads -0.0080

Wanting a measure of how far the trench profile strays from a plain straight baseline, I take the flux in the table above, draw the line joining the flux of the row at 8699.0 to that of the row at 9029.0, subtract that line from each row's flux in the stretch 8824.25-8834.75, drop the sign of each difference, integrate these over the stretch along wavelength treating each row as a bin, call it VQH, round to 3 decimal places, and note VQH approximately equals 0.170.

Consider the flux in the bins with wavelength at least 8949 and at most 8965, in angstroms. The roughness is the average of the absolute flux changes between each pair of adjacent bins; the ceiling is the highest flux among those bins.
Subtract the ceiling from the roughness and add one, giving 0.415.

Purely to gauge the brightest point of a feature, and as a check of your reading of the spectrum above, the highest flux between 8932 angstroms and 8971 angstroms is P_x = 0.61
